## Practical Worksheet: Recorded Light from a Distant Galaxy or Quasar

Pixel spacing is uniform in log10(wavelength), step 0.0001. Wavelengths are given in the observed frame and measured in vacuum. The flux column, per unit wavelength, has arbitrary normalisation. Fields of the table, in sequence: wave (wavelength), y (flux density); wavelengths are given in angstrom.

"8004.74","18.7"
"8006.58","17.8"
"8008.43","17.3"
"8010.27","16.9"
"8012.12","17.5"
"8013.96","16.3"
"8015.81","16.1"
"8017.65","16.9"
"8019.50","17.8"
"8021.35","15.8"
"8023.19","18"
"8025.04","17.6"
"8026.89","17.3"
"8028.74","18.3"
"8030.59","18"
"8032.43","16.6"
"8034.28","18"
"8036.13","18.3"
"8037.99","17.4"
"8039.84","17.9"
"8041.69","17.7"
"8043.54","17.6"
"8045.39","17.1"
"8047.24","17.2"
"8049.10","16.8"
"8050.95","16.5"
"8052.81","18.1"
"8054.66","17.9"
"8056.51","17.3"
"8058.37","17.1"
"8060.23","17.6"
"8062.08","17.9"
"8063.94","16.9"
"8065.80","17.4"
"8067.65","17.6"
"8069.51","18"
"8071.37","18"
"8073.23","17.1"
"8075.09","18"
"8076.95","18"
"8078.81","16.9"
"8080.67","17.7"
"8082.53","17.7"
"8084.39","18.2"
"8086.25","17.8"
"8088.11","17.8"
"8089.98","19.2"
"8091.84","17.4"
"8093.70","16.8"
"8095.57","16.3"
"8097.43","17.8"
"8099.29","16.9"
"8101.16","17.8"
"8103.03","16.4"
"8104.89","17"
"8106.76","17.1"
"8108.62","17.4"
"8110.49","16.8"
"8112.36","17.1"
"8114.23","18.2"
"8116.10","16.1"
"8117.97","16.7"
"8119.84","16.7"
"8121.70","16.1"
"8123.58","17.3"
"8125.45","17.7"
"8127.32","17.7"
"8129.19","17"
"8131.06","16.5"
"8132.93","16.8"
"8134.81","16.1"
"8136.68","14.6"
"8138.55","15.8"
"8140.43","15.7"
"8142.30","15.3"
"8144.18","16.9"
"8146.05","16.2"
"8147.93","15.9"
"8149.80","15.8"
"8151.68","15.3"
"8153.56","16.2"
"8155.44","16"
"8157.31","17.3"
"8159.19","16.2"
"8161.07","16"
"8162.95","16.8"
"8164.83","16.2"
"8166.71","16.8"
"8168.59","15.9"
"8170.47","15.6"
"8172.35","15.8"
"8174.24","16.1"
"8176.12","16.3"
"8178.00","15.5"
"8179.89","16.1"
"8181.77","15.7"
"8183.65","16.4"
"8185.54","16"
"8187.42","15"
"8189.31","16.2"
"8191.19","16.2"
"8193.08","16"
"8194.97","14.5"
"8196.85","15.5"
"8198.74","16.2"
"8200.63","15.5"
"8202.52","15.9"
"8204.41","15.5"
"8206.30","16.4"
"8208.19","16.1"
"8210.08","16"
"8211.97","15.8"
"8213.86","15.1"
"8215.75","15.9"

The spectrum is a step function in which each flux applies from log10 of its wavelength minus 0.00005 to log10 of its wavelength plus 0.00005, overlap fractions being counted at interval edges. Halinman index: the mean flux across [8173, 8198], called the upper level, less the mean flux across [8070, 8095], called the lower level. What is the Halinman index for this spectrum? -1.9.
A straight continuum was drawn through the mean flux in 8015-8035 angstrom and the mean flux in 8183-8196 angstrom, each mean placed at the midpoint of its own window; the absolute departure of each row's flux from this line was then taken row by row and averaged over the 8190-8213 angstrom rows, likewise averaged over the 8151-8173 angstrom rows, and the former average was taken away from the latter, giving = 0.0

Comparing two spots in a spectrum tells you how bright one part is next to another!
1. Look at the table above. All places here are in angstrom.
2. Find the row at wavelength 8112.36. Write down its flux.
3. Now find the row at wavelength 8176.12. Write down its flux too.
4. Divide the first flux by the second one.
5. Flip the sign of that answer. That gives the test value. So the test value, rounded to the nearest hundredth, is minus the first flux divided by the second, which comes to -1.05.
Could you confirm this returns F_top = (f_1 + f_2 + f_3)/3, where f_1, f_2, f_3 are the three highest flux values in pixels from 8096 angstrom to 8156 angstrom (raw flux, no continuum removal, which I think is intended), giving 17.9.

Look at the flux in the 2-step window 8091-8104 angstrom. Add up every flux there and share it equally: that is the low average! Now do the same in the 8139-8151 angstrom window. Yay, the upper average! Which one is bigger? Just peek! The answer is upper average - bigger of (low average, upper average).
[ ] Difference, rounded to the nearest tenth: -1.1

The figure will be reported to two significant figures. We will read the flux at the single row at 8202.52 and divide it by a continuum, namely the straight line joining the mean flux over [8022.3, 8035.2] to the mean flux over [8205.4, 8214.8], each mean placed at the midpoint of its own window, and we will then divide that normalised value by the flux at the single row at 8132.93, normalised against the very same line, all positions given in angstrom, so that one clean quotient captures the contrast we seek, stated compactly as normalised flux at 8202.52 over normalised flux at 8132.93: 0.99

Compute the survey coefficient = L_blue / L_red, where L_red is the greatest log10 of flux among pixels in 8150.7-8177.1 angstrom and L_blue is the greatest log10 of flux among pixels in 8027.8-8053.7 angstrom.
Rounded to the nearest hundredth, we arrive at 1.02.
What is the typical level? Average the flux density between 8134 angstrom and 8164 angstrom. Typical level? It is 16.0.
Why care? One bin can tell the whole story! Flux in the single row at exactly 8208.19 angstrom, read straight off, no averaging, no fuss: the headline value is 16.1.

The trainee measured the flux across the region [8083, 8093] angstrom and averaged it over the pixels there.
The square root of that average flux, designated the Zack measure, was 4.25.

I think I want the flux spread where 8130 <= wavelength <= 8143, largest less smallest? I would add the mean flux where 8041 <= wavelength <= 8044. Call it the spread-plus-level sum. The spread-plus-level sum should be 19.9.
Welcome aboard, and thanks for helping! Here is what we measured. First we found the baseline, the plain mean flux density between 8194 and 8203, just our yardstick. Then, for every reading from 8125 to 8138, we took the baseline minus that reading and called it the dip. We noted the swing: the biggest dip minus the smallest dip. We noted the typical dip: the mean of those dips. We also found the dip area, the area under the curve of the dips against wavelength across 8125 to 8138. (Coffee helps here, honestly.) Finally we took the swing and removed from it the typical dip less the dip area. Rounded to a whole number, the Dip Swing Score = -10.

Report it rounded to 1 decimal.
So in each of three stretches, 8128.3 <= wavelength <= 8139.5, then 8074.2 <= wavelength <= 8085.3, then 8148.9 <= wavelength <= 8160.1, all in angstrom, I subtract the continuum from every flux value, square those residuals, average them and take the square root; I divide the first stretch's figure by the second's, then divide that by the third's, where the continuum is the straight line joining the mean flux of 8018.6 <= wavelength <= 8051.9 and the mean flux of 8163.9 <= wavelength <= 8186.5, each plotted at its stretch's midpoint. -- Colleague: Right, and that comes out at 1.5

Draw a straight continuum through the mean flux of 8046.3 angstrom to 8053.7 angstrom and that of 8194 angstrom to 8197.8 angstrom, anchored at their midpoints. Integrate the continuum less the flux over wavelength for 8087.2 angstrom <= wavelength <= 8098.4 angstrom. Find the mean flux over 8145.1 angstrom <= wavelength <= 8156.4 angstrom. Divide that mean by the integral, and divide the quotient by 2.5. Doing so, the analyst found -0.55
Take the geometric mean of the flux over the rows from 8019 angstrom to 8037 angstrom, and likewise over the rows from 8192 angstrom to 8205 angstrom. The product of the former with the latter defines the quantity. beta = 273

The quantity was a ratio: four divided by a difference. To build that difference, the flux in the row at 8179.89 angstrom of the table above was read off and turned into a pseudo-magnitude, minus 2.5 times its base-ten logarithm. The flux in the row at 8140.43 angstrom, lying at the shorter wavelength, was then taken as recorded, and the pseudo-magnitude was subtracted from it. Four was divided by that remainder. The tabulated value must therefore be 0.214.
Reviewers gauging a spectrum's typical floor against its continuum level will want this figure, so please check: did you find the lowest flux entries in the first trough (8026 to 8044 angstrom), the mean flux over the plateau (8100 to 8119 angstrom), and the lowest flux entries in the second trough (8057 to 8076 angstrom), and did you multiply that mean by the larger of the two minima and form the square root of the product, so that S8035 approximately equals 17.0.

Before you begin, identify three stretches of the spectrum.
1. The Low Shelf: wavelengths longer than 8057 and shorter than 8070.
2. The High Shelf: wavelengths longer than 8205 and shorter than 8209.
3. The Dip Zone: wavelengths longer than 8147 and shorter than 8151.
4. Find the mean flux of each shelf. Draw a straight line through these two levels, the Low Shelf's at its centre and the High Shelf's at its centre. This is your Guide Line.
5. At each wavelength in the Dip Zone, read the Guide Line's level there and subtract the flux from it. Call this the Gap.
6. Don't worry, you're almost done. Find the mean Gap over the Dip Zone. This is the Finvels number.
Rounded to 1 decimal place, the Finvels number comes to 0.9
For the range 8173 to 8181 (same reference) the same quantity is 0.5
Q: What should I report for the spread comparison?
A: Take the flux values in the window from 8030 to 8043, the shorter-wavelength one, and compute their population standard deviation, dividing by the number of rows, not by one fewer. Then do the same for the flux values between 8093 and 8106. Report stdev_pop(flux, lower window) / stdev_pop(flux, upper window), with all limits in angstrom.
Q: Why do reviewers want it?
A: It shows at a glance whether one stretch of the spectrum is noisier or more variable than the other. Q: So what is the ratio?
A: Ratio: 0.93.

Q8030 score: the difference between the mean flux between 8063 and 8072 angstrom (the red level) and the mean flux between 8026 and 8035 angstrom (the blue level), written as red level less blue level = -0.1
